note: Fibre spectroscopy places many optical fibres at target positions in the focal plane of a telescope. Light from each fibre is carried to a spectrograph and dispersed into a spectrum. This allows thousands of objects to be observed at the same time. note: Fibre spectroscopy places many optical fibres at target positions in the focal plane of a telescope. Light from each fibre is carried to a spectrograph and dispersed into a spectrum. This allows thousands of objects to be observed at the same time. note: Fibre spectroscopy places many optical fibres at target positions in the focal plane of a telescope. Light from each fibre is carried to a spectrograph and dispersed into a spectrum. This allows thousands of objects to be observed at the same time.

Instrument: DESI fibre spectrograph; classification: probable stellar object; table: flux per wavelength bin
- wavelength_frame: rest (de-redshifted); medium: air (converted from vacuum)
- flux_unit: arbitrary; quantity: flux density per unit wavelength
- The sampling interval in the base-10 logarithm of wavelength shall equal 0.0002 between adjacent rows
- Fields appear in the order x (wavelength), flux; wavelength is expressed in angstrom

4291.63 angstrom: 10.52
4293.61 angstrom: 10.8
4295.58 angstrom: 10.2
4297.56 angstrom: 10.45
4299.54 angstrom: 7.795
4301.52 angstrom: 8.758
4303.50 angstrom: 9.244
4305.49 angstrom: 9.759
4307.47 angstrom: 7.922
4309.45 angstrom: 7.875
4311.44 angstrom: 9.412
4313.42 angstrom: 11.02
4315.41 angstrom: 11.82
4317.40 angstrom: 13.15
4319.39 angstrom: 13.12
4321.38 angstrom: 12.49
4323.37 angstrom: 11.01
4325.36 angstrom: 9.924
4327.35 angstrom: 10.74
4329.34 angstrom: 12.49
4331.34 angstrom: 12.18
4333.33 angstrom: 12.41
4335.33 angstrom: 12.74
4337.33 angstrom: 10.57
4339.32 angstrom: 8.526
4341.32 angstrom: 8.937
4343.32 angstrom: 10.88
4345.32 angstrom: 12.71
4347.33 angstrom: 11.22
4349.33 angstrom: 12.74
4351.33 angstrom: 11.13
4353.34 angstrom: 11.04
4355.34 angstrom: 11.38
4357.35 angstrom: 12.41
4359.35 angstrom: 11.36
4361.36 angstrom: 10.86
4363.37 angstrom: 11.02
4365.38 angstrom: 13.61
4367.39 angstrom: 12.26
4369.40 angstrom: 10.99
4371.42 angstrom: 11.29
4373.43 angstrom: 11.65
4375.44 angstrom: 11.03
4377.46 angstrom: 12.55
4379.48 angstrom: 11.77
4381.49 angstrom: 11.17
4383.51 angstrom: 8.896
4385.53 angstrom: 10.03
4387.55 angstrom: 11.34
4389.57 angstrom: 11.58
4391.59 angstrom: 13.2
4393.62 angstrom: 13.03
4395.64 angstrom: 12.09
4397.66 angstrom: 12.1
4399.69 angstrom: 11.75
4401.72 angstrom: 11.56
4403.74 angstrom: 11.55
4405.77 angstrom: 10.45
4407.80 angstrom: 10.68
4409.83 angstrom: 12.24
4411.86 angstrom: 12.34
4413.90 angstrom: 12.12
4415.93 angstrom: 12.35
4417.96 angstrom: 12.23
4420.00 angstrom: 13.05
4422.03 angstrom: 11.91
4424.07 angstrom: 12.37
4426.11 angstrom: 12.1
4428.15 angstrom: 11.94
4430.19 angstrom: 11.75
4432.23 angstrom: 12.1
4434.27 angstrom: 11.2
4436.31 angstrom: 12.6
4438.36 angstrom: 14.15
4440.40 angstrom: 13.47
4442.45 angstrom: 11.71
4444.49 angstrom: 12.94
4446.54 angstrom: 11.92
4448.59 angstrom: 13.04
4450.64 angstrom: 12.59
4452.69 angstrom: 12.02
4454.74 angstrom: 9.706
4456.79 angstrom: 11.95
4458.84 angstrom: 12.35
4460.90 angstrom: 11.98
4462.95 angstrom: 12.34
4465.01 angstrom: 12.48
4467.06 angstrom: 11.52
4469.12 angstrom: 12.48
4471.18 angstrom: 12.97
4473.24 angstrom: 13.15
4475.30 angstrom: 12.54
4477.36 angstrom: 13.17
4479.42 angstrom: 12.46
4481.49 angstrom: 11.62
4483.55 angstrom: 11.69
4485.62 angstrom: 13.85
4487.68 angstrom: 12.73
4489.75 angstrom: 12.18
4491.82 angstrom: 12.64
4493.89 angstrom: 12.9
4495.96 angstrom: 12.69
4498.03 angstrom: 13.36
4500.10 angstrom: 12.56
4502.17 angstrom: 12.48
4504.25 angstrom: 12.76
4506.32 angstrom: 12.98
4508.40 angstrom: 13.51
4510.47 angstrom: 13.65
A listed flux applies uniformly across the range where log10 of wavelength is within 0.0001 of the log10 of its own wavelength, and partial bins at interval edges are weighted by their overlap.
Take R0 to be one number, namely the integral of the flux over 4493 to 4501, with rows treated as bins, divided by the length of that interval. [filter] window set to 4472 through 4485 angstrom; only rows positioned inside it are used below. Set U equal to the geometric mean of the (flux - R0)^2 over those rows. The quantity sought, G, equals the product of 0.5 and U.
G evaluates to 0.13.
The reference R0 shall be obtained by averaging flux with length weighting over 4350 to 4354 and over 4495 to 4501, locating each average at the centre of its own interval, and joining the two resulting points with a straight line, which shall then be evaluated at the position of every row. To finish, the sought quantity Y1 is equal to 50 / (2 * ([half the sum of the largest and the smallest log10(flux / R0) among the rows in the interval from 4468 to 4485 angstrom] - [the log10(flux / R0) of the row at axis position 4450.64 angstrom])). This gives -1348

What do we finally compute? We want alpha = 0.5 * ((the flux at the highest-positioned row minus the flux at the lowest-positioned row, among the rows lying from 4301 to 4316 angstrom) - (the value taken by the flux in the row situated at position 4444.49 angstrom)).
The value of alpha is -4.9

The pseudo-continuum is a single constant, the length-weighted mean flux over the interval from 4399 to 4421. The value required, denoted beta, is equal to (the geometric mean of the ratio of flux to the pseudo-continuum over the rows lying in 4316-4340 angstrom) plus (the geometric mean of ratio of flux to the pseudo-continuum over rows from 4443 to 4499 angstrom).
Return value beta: 2.02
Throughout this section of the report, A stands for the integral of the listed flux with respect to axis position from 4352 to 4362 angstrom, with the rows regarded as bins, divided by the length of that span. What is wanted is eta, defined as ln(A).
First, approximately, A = 11.4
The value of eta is 2.44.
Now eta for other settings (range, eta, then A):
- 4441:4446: 2.52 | 12.4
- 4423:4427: 2.50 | 12.2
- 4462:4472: 2.51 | 12.3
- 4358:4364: 2.41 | 11.2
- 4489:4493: 2.52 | 12.4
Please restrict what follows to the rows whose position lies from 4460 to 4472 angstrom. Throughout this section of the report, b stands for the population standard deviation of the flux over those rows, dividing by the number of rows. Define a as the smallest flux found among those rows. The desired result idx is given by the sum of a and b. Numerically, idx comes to 12.0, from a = 11.52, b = 0.5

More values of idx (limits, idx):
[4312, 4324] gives 11.9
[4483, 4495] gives 12.4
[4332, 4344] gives 10.1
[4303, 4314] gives 9.0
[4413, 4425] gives 12.3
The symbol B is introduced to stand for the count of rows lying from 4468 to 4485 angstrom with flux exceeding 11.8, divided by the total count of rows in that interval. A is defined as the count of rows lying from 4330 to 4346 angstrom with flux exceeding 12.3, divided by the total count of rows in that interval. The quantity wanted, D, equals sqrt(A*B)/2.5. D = 0.21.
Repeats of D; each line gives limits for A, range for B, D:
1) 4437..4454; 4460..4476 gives 0.30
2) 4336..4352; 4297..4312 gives 0.00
